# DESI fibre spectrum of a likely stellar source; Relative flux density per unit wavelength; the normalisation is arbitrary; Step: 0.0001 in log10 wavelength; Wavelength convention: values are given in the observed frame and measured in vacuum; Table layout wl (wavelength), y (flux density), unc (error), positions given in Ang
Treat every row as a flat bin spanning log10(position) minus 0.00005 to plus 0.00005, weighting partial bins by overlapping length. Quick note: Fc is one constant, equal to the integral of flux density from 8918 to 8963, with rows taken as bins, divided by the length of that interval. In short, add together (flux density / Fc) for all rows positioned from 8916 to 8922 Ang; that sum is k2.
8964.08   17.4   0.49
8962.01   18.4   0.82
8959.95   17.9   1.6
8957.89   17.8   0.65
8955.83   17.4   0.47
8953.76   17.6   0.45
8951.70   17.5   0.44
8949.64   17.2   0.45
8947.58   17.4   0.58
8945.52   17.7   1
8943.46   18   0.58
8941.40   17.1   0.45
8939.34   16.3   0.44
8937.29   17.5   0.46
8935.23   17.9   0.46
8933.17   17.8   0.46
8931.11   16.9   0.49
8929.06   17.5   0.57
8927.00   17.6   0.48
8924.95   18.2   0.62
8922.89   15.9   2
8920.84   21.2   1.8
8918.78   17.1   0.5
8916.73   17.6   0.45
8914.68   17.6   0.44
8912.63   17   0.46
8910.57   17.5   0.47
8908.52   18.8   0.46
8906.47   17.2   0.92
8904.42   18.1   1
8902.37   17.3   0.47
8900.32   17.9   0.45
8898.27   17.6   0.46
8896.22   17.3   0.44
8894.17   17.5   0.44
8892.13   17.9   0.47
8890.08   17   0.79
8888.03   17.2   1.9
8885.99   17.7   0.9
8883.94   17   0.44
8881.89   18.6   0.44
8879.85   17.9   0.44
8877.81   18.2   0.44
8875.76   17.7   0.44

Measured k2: 3.17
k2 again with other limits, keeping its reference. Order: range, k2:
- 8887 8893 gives 2.95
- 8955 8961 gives 3.01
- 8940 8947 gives 2.99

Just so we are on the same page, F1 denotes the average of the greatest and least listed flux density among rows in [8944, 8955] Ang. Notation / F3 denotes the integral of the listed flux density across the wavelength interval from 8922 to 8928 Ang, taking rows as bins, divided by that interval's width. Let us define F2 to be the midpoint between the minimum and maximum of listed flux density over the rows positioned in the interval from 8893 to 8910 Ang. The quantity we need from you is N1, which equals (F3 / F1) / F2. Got 0.055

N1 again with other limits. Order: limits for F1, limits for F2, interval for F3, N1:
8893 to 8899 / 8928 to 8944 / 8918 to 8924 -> 0.060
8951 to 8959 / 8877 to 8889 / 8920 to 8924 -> 0.059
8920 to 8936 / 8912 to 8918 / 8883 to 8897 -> 0.054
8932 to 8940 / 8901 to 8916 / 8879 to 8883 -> 0.060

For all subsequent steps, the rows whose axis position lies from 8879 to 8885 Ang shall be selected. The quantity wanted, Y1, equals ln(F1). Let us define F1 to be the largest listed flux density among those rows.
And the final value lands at 2.923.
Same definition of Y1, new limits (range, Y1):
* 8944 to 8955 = 2.874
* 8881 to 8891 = 2.923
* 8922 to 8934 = 2.901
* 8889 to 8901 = 2.885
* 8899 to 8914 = 2.934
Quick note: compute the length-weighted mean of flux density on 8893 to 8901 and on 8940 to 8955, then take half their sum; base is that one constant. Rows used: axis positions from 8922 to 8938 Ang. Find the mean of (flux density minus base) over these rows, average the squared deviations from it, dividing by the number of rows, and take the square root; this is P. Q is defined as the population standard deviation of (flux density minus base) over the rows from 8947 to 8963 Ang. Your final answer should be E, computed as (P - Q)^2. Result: 0.101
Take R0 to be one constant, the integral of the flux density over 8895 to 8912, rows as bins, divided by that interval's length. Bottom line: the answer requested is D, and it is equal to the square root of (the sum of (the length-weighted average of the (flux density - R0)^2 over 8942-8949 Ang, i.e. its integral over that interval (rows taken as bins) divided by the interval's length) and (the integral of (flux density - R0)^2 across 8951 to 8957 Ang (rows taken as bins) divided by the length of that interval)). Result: 0.36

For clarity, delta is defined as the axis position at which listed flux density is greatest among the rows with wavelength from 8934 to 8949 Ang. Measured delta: 8943.46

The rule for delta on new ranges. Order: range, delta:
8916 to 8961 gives 8920.84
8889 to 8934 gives 8920.84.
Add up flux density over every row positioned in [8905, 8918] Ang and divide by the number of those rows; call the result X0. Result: 17.6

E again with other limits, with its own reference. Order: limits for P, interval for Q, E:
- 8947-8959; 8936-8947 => 0.161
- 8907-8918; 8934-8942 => 0.000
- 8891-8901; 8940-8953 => 0.005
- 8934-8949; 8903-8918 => 0.000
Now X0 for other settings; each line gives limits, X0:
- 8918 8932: 17.8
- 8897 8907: 17.6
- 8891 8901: 17.6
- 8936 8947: 17.3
